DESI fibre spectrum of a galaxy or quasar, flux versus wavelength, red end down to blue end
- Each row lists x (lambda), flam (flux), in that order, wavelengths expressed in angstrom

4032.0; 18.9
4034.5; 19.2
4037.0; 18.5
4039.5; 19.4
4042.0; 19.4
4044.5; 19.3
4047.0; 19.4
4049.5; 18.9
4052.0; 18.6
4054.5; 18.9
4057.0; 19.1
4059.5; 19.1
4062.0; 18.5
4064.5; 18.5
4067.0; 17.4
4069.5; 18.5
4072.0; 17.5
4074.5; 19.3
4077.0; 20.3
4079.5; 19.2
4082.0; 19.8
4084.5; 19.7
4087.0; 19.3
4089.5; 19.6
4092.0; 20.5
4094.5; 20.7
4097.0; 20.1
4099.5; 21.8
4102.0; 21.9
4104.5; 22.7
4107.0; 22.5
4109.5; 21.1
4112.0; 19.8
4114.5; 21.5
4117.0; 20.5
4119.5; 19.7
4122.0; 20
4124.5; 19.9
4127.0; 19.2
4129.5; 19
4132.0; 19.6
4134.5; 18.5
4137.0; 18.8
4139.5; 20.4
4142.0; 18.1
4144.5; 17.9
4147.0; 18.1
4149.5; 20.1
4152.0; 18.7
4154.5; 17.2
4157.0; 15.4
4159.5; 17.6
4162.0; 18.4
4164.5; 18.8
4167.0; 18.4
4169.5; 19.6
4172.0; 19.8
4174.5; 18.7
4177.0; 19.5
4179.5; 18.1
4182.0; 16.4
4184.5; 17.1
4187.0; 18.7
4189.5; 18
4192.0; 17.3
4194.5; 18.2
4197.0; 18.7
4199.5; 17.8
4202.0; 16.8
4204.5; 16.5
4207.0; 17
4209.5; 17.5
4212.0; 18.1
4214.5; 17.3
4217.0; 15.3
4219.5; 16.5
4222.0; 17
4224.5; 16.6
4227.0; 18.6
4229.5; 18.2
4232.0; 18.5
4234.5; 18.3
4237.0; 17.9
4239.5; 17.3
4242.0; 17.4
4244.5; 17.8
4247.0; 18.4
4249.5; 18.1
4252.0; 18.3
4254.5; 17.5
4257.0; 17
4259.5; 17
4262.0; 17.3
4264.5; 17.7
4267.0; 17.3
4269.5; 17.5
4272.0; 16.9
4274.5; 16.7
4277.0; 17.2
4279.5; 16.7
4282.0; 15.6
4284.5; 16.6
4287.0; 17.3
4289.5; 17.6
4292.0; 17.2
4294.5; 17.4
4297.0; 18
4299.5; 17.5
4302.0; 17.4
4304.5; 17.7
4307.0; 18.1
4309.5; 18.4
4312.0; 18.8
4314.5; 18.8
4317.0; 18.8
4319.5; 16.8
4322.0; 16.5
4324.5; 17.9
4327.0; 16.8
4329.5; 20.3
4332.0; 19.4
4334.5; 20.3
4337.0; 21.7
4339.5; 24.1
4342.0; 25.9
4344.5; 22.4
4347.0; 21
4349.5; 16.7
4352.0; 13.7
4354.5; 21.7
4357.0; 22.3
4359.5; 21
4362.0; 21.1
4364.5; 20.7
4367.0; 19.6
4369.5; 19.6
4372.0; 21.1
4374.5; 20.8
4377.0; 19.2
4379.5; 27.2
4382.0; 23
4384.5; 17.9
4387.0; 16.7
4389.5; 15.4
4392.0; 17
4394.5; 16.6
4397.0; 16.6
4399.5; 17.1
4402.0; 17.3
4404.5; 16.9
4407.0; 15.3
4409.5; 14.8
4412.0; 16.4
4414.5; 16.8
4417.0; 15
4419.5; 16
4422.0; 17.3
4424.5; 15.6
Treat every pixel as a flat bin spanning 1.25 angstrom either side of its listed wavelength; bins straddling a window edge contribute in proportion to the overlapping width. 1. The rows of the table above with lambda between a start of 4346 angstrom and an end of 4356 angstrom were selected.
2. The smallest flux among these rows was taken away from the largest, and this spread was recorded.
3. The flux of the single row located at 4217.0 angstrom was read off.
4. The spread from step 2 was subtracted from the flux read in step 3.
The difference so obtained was 7.3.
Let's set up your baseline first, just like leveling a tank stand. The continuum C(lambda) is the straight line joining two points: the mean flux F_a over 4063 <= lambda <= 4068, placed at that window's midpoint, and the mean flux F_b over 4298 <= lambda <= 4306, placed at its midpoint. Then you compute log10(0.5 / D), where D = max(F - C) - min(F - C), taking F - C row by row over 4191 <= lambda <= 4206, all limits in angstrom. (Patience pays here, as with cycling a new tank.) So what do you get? -0.64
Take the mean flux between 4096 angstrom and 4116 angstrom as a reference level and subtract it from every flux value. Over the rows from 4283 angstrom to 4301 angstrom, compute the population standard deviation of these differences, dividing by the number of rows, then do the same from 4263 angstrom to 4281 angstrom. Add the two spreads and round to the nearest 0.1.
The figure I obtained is 0.8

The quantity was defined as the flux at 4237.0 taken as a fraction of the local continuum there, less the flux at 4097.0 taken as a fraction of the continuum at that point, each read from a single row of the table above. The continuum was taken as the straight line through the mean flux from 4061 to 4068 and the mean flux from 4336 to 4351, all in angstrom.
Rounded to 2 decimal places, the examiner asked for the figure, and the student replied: -0.21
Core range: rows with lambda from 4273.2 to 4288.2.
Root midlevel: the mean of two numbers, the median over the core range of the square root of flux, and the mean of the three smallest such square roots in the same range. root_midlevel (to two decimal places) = 4.06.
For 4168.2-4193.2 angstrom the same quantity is 4.20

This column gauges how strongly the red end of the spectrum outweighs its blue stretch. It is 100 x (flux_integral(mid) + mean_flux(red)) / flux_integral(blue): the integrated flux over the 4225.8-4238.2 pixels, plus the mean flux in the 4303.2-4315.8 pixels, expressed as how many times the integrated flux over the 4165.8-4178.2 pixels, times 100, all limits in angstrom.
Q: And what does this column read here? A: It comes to 103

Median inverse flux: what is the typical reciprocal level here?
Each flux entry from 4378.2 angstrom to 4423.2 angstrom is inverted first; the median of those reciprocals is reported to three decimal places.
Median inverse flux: 0.060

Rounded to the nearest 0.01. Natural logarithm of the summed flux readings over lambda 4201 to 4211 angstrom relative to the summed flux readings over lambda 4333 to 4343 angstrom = -0.31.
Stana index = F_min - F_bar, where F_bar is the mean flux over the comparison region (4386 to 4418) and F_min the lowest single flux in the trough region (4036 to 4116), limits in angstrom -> 1.1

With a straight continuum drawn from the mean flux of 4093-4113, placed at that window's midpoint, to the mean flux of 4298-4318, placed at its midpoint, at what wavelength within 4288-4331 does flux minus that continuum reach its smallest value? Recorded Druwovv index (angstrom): 4322.0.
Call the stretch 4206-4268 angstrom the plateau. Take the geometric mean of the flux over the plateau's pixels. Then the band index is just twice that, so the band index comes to 35.0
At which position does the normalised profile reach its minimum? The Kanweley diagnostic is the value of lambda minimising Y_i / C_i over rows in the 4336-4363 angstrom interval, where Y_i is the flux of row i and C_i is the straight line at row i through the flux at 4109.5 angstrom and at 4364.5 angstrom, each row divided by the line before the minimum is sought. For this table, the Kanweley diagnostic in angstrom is 4352.0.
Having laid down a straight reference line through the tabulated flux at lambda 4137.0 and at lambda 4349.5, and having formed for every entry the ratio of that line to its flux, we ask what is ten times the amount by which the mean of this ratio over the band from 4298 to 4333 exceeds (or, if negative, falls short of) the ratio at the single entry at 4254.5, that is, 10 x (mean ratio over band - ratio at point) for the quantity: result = -0.6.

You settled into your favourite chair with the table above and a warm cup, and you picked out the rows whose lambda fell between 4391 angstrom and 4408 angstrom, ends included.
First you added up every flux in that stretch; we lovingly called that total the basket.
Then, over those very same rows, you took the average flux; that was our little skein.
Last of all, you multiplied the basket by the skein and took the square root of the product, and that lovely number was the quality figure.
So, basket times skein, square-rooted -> 44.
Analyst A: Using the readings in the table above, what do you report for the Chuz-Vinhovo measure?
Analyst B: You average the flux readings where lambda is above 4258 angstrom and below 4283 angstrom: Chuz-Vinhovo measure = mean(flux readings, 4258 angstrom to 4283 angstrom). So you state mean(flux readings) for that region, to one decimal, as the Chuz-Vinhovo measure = 17.0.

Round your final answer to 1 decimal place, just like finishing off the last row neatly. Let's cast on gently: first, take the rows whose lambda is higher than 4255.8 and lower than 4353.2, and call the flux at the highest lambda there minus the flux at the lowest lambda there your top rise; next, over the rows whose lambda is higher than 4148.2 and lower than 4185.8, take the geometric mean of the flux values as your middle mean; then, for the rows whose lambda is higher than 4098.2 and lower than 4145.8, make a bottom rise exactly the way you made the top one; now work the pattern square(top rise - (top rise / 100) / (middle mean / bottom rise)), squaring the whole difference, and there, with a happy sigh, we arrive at 10.9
